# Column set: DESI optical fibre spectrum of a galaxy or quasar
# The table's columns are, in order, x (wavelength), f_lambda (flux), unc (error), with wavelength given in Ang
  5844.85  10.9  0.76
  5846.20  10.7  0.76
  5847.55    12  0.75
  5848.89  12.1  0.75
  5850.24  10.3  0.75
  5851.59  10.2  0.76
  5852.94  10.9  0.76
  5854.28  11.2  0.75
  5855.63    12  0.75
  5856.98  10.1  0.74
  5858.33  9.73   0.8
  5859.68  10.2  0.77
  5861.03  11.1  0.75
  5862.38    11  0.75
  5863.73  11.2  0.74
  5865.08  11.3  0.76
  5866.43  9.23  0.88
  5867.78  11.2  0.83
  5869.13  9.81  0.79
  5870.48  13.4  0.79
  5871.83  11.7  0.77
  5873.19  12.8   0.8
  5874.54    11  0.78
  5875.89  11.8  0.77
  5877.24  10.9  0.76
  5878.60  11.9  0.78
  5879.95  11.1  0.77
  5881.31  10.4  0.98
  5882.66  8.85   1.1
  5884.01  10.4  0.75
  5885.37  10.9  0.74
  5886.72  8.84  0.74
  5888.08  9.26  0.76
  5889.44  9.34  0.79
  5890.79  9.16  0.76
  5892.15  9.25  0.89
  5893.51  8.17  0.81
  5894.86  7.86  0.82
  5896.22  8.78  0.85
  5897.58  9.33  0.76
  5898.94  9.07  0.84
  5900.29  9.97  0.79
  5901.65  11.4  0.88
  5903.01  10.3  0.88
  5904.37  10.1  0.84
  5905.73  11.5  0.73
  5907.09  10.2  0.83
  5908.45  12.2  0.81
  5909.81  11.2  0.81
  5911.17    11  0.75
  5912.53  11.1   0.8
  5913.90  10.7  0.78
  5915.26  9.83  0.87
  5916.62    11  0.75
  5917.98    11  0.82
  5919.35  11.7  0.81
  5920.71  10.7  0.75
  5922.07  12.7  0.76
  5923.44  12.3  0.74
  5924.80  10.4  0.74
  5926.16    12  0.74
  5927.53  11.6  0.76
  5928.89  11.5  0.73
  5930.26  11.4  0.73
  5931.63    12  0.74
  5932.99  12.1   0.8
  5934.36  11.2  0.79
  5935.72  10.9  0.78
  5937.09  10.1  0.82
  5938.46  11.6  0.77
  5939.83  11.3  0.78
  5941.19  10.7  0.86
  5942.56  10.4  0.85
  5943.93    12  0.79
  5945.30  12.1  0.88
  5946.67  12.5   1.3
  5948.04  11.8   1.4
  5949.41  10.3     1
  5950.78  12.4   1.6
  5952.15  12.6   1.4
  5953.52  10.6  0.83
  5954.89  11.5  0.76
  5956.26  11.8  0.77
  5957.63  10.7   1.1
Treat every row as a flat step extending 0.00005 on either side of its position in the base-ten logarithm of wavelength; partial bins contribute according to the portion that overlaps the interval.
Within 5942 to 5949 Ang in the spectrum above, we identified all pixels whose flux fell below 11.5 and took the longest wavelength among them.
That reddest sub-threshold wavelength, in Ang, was 5942.56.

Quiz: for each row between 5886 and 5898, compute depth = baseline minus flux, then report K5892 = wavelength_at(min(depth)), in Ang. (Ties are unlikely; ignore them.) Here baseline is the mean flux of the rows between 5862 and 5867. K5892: 5889.44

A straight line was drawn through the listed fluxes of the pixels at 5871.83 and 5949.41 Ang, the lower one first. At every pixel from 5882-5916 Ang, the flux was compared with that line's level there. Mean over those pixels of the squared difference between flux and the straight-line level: 3.0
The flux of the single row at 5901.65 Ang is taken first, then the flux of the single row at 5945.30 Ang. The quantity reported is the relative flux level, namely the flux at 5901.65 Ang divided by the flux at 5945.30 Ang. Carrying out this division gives 0.94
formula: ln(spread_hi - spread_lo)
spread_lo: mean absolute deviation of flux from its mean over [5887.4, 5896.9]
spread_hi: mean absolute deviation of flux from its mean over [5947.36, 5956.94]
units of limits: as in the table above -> -1.71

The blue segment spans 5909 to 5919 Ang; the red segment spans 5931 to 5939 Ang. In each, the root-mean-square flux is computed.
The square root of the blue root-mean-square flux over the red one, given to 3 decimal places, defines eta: 0.978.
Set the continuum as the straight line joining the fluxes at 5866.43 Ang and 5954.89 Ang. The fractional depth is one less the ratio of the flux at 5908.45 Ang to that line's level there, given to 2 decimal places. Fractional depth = -0.18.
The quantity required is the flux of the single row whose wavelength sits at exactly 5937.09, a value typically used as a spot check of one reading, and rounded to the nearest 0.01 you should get 10.10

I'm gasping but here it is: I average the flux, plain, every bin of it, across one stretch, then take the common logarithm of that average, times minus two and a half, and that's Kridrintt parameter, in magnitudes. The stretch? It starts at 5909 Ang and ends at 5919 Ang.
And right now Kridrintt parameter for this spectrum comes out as -2.59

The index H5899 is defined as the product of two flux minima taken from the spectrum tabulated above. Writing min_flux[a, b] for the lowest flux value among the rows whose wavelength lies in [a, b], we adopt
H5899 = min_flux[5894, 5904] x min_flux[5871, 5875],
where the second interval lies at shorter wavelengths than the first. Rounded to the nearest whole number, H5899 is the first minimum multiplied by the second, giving 86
